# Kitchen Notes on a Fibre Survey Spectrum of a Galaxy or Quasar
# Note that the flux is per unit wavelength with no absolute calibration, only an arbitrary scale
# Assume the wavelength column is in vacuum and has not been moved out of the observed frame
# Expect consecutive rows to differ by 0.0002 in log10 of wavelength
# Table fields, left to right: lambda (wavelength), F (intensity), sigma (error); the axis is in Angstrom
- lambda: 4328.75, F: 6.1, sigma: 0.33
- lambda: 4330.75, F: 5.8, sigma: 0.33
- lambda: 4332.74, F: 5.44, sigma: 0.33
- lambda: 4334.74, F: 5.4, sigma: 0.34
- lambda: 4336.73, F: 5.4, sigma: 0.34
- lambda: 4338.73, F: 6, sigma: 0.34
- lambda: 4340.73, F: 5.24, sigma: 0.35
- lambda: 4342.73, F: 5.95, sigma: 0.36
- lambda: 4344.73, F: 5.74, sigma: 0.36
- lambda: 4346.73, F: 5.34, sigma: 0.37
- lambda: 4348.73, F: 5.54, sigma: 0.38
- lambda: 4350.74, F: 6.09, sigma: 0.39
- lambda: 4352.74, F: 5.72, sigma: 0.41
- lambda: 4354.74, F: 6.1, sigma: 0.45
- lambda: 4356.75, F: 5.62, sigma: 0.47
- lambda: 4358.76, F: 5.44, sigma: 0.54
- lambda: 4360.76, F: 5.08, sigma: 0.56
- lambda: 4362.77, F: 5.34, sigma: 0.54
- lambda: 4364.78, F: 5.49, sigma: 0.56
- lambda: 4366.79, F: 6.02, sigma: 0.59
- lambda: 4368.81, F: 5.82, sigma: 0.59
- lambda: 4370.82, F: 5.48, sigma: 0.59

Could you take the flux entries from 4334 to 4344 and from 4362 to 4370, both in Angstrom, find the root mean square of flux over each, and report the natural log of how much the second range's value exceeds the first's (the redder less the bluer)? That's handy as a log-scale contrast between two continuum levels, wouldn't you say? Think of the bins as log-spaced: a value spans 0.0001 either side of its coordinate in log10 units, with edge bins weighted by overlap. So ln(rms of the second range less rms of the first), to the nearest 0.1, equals -2.7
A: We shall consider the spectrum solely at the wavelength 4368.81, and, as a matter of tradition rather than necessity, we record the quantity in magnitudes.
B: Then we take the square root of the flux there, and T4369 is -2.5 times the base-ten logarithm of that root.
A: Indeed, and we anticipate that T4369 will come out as -0.956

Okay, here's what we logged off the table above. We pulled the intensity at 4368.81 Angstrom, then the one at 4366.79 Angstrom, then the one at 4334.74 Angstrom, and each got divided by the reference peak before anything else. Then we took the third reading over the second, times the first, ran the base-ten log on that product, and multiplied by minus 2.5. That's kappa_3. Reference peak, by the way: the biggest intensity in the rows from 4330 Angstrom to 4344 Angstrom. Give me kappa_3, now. 0.15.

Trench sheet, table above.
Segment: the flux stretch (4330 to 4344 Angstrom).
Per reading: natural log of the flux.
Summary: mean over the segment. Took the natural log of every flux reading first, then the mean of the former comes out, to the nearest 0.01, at 1.72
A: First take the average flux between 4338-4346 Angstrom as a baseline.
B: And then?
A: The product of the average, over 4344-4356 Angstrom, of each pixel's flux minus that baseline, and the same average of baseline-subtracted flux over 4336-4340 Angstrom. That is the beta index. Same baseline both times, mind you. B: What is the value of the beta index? -0.001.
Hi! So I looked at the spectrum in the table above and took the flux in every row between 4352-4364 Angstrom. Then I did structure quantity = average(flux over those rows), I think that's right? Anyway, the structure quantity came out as 5.55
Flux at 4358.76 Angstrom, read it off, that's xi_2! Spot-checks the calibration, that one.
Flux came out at 5.44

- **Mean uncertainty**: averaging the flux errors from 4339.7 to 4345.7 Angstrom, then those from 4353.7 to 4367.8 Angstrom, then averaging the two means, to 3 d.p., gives 0.443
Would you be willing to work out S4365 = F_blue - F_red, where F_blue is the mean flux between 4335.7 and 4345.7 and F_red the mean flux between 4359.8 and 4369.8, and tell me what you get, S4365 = 0.12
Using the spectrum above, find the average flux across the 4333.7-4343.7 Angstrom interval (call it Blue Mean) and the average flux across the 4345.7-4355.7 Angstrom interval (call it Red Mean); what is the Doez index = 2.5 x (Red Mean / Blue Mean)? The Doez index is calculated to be 2.57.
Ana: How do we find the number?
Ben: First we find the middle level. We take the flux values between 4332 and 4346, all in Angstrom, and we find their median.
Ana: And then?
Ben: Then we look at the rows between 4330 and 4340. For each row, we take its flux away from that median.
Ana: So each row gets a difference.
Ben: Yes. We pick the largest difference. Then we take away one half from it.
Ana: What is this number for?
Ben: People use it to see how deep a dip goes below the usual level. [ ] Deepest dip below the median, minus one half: -0.46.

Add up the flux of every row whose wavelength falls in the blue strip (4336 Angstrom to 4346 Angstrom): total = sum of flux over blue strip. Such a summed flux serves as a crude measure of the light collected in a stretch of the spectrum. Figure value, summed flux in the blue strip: 28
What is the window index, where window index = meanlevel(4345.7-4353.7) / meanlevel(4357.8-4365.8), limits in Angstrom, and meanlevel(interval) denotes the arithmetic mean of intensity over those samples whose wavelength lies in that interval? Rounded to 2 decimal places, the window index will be 1.06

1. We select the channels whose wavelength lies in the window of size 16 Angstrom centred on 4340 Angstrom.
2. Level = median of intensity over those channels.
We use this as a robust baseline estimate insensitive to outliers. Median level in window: 5.42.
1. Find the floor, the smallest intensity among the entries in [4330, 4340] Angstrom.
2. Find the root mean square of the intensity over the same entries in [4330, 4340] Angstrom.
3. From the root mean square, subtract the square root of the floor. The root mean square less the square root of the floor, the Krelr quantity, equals 3.29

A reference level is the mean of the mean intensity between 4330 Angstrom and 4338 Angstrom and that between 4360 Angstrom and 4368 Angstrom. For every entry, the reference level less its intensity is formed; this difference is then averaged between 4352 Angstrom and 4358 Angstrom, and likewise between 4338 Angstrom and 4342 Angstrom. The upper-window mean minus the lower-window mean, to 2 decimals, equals -0.19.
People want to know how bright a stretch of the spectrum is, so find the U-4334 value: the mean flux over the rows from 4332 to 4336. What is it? 5.42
